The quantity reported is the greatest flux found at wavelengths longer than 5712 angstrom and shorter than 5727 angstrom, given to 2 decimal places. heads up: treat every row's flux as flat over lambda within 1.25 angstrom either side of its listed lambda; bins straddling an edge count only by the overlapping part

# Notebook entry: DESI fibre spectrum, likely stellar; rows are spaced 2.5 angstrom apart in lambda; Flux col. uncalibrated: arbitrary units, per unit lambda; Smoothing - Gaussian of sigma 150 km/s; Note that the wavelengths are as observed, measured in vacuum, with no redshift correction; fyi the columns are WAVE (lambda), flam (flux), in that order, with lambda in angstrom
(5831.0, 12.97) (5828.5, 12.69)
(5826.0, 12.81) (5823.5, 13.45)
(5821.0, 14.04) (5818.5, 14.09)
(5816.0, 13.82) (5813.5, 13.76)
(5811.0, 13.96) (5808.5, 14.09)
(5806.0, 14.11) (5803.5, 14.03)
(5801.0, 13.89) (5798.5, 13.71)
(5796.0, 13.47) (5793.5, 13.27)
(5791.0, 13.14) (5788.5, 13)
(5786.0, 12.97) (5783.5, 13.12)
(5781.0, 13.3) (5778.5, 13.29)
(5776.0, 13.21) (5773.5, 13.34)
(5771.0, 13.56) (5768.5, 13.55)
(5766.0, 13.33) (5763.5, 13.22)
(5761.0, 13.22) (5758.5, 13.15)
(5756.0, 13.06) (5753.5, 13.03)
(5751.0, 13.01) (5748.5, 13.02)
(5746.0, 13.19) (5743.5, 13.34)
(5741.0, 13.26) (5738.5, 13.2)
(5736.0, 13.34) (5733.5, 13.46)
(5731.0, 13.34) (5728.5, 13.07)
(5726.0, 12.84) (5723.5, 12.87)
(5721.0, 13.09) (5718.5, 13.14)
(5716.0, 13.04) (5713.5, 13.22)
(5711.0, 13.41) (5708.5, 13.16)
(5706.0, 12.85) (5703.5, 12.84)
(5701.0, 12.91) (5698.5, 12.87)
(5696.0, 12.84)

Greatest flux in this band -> 13.22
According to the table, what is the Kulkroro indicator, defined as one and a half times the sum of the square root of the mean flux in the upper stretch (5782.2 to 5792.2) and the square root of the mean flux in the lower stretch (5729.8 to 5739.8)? 10.9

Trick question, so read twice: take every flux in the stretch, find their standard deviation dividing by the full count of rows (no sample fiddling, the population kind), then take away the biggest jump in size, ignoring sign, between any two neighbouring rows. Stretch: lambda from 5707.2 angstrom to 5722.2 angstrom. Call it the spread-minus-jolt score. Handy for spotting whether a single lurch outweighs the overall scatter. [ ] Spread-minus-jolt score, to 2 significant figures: -0.13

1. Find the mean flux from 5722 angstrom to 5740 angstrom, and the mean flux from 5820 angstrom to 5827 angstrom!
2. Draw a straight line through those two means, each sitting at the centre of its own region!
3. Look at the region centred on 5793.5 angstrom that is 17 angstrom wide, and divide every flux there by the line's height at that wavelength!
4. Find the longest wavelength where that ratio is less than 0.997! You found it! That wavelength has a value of 5793.5 angstrom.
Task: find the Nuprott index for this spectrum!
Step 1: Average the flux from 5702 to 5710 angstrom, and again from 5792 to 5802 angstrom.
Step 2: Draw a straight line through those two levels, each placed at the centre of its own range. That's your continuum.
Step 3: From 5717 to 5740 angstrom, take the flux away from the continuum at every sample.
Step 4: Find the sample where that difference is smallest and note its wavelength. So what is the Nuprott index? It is 5733.5 angstrom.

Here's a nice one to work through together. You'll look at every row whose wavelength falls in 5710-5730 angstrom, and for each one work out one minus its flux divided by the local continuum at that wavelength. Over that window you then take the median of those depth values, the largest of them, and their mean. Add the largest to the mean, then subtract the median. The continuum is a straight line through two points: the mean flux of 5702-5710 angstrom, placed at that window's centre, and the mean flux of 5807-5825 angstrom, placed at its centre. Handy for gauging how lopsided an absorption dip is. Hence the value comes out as 0.021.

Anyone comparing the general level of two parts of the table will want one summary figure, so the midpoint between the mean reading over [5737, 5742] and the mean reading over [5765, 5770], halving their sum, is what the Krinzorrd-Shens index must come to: 13.3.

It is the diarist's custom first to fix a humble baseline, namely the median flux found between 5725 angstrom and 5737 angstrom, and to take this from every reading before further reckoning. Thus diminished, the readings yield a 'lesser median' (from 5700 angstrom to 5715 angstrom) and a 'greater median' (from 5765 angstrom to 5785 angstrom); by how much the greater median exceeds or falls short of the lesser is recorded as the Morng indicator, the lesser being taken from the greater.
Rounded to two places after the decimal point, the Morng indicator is 0.28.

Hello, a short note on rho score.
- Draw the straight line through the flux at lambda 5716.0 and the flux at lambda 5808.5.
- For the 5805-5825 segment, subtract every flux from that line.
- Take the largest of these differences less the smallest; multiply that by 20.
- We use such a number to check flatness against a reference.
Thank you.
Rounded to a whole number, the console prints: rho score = 17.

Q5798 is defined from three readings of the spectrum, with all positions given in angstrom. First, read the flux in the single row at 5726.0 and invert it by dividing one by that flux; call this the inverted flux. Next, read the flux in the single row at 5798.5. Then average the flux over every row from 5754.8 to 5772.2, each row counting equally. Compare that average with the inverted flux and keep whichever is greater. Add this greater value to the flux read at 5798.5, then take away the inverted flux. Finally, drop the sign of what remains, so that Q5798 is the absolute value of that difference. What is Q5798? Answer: 26.9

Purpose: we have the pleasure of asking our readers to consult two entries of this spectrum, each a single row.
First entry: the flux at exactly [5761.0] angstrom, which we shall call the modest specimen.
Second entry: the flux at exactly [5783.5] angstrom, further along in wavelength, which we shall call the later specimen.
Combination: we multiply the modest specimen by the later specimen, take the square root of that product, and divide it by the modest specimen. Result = 1.00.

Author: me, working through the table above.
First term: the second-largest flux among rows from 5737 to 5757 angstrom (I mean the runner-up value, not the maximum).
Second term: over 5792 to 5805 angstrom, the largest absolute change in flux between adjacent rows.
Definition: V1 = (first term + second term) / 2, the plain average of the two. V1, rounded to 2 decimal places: 6.75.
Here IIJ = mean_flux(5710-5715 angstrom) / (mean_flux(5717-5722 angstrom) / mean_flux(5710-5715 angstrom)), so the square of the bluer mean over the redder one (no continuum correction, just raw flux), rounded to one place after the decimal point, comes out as 13.5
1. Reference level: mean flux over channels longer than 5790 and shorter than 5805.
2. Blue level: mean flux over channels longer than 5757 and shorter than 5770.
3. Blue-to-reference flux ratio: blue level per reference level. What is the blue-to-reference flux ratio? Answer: 0.98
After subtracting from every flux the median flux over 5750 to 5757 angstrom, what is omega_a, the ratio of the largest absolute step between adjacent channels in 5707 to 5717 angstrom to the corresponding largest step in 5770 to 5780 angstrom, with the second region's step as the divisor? 1.14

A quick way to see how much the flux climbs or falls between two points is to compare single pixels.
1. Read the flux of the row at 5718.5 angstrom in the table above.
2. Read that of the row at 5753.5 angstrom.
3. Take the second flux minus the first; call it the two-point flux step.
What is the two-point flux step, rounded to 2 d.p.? -0.11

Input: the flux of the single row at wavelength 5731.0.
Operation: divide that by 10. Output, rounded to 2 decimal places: 1.33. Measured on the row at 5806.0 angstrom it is 1.41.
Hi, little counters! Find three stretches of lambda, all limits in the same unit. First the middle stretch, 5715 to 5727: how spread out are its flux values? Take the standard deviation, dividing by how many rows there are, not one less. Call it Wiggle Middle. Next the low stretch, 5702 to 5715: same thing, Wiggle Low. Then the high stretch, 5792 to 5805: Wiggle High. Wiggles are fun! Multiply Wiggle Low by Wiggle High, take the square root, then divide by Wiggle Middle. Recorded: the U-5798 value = 2.06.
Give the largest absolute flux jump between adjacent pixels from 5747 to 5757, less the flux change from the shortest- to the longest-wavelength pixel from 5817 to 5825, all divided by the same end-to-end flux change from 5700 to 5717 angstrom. 5.2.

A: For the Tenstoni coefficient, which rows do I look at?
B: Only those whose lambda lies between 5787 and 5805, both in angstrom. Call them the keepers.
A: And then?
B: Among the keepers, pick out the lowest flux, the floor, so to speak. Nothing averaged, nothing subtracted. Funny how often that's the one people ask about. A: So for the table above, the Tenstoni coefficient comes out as 13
